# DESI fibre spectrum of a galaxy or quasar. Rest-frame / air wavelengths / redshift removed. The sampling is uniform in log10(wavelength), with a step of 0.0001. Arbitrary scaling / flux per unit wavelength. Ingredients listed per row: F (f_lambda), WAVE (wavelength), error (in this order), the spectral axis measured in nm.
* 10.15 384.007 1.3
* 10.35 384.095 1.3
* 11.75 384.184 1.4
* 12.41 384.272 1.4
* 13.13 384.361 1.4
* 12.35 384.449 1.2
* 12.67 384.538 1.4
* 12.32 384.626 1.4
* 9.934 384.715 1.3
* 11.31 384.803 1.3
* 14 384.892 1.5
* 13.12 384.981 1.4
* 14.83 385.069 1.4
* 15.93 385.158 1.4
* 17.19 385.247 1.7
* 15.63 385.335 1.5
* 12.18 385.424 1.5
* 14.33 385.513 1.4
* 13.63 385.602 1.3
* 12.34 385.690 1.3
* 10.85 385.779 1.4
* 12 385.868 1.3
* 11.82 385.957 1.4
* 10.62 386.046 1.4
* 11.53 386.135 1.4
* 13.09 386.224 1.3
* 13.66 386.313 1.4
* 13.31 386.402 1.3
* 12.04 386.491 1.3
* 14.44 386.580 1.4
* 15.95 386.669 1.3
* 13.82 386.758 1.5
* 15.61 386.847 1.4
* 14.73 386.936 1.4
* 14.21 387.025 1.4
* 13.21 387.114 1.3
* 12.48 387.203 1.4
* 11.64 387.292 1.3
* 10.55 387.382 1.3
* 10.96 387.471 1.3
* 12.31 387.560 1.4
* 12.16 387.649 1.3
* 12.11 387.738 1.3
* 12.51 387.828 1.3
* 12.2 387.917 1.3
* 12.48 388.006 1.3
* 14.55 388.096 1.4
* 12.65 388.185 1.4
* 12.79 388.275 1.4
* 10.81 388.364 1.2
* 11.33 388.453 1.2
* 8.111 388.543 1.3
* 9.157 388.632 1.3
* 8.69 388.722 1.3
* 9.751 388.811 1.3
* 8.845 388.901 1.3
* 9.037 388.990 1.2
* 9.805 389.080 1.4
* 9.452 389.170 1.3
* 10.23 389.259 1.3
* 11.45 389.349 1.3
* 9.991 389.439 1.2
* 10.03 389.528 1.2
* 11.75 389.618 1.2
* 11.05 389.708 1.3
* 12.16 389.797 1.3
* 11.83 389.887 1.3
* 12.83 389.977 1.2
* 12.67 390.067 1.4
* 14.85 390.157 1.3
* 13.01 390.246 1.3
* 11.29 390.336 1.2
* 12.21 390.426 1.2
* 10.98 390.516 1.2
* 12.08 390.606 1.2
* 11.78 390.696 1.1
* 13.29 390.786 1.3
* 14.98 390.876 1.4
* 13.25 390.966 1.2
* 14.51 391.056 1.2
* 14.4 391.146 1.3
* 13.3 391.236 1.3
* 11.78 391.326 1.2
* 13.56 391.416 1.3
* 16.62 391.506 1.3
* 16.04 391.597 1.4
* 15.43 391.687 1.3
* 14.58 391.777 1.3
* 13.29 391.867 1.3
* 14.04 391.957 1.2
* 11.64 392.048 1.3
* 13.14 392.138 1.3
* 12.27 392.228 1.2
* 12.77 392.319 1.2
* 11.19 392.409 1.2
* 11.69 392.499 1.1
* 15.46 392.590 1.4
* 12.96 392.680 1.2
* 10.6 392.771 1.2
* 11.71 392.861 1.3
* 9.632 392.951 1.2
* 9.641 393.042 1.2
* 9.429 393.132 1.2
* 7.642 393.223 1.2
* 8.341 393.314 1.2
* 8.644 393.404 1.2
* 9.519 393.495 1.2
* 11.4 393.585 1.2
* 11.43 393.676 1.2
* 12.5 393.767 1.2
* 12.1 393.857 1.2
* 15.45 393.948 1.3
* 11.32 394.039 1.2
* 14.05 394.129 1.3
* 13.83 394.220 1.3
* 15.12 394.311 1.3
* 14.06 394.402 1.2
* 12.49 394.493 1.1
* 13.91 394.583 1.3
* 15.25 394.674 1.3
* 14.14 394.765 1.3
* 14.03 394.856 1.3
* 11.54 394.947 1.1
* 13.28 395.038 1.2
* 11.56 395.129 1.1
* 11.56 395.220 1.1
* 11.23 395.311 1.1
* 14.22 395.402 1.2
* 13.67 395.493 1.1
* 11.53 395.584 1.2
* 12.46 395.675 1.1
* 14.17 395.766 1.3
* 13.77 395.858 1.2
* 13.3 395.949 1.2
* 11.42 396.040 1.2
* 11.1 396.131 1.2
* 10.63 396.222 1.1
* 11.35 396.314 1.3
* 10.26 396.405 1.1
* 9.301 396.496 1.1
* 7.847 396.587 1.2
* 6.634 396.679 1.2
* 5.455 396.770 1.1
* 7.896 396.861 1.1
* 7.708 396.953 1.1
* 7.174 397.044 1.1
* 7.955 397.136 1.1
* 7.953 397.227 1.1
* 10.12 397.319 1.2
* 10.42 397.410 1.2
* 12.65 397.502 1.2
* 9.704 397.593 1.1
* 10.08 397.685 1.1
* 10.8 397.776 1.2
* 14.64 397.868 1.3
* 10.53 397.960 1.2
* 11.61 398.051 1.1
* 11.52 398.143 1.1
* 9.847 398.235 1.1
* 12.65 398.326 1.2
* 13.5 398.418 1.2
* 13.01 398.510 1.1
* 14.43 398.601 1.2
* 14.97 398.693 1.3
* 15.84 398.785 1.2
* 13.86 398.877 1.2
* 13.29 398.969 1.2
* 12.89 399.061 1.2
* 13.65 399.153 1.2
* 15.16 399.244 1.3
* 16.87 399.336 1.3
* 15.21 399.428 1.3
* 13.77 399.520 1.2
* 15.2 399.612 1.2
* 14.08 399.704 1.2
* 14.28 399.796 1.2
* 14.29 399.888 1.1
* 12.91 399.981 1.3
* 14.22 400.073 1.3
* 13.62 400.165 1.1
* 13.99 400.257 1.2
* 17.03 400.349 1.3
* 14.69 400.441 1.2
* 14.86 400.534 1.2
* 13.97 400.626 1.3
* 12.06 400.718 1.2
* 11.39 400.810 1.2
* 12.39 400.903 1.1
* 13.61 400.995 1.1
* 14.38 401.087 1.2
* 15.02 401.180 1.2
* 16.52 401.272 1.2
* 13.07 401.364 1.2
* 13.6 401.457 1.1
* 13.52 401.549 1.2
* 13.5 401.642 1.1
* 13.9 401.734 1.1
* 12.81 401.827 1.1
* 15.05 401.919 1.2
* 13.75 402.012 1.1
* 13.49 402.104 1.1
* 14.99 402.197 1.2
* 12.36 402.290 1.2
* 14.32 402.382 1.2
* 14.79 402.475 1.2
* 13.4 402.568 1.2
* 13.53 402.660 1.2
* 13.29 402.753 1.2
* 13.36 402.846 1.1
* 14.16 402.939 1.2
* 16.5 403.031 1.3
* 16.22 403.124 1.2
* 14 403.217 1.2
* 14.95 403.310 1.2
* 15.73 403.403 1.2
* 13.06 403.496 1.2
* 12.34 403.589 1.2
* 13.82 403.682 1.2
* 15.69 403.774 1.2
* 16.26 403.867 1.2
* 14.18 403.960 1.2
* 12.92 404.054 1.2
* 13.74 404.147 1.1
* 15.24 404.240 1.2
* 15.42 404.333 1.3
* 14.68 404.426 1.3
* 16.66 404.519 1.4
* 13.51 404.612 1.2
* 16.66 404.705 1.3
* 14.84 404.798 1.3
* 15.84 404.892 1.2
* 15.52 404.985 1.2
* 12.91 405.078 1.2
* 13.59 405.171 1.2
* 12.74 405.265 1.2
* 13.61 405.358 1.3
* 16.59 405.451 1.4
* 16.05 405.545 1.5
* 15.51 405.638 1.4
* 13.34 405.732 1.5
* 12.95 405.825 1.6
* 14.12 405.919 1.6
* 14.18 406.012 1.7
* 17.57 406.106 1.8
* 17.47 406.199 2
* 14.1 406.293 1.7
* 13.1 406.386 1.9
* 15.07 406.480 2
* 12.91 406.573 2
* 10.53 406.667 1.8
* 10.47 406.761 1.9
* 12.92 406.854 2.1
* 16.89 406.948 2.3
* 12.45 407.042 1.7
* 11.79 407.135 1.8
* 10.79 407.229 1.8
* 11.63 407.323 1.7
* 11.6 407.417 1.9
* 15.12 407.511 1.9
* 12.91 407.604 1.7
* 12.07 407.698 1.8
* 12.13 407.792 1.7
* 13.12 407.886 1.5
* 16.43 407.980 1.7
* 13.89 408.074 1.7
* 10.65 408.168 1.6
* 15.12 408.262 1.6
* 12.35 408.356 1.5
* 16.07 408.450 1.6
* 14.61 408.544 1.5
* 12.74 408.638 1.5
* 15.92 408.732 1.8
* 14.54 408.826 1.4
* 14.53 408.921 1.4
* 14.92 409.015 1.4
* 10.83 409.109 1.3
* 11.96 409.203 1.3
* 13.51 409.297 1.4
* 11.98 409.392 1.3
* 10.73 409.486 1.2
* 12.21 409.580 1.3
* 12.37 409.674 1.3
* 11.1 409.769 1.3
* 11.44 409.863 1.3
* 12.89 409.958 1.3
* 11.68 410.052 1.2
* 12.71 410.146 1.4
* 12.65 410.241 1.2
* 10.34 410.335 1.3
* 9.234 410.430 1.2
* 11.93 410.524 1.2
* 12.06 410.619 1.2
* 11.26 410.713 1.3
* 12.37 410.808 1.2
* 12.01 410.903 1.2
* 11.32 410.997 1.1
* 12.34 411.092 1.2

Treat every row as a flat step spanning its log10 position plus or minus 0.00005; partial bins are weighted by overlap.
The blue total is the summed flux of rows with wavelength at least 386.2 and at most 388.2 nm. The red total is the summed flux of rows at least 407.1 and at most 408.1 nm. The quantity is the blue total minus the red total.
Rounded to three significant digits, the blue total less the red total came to 159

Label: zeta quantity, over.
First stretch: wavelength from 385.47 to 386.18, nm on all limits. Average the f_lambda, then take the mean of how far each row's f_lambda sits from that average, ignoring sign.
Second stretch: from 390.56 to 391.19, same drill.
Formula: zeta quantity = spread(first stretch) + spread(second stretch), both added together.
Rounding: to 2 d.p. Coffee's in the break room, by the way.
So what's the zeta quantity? 1.96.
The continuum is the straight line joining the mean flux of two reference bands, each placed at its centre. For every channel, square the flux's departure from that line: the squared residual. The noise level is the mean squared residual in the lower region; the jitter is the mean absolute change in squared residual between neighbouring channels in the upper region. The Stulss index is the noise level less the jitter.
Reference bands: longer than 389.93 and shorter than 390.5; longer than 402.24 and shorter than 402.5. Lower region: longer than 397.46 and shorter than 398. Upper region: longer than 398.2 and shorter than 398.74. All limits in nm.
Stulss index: 4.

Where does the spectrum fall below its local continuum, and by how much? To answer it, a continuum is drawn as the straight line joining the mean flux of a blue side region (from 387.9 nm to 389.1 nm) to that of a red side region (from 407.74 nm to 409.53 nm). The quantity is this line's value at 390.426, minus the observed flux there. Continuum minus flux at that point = -1.2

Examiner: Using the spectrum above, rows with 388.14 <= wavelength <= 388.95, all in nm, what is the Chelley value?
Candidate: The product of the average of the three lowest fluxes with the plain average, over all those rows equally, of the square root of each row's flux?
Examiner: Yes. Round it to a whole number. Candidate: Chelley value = 27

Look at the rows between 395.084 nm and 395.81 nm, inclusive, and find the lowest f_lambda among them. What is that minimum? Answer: 11.23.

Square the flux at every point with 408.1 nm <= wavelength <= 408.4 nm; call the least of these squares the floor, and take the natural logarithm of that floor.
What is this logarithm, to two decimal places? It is 4.73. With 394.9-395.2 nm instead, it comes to 4.89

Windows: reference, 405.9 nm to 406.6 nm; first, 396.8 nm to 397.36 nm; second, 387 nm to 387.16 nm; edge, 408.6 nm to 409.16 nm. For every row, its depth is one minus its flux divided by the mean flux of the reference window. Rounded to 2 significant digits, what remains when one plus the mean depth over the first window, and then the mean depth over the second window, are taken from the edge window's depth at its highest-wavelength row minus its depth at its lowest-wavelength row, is -1.4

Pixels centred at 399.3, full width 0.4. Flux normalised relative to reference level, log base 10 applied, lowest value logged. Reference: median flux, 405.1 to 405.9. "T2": 0.00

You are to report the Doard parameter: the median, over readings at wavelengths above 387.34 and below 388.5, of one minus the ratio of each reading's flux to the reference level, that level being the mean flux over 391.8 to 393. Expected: 0.01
